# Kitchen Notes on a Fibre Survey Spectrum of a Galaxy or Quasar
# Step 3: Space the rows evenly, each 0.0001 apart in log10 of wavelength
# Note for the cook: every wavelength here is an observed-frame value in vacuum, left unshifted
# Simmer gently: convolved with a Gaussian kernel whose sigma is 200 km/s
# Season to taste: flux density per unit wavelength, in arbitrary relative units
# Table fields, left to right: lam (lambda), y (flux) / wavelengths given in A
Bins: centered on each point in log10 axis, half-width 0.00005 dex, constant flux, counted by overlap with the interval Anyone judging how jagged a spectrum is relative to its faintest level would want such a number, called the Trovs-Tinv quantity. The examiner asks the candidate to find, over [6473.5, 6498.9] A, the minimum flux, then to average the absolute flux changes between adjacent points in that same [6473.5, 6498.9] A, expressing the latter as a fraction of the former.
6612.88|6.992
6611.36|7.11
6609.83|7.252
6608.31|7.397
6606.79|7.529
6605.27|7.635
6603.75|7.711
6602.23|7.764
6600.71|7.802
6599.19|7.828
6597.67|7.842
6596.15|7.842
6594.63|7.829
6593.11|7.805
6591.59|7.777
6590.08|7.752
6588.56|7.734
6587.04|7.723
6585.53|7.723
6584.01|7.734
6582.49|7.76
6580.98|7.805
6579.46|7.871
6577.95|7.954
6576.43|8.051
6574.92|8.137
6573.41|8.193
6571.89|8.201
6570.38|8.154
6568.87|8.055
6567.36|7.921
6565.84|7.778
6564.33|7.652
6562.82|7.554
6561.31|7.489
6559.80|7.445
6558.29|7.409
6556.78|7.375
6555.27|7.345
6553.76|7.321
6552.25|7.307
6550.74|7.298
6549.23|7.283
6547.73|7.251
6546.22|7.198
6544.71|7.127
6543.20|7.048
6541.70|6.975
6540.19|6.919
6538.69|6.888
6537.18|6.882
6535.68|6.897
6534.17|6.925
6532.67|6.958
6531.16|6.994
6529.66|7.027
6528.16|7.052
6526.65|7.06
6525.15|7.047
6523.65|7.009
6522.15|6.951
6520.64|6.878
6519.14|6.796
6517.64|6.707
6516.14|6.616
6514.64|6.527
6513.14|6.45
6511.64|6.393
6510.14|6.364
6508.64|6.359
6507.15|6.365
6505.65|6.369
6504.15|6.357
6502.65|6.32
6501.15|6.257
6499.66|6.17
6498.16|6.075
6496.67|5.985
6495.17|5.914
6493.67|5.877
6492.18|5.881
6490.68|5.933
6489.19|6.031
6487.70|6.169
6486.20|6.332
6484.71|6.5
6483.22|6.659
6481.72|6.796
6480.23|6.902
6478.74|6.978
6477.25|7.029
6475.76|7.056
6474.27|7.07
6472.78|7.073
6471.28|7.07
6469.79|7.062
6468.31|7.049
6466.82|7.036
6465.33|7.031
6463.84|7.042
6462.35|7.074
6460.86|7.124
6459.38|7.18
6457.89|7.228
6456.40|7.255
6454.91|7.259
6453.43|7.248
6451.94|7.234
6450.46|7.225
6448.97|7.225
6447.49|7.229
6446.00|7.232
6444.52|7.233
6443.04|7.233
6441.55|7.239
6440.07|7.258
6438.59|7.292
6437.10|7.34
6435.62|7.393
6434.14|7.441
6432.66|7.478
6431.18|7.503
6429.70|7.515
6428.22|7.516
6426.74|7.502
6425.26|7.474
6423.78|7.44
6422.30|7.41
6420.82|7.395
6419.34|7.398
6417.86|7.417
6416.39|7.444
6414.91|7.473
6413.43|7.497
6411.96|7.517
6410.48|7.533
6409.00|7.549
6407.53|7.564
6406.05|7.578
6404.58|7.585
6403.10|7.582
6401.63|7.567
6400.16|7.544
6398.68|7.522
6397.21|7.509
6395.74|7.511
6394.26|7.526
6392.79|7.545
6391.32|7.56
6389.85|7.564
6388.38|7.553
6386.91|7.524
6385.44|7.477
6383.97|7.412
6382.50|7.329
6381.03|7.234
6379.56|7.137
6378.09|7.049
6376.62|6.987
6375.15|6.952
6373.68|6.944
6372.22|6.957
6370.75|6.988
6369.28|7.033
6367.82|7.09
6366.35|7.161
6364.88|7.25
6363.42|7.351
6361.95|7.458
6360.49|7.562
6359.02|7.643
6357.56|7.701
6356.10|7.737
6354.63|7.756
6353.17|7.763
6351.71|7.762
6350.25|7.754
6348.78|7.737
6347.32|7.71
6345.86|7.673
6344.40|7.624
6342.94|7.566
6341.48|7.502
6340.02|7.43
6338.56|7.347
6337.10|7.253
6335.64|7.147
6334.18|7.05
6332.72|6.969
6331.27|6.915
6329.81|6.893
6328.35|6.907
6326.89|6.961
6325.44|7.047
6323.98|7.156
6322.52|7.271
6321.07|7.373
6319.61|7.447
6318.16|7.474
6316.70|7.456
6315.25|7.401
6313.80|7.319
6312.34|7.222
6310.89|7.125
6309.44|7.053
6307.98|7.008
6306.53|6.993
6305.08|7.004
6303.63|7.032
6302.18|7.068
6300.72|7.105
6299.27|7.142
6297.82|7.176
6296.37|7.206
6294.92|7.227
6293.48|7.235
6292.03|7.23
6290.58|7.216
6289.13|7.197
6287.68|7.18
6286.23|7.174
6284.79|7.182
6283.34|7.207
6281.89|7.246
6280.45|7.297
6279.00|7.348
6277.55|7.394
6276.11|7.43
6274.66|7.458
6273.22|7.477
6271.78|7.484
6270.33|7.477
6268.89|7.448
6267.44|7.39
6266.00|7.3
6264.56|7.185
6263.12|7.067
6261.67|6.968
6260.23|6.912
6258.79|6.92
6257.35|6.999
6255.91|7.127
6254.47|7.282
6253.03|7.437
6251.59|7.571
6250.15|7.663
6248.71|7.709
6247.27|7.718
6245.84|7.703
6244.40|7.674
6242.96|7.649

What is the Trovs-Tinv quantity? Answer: 0.0148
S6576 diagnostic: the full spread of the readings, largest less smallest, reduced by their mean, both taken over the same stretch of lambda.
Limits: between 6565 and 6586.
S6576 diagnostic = -7.5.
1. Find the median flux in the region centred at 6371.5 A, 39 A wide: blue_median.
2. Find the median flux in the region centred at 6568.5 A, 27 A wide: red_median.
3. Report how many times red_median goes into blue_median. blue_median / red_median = 0.94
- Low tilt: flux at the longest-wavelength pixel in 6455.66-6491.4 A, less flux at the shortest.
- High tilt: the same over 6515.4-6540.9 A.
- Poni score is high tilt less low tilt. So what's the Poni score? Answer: 1.6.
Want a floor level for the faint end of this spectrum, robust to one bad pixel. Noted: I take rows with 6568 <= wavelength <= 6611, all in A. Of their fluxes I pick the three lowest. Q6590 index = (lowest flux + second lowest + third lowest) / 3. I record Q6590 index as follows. 7.39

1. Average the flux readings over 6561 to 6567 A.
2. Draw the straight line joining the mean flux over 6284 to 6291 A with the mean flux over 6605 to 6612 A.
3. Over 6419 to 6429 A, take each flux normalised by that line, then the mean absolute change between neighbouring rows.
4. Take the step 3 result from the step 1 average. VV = 7.6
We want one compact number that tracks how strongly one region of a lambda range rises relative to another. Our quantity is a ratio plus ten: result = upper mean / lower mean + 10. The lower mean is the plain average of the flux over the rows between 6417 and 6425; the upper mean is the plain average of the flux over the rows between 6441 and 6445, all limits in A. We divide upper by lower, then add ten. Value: 11.0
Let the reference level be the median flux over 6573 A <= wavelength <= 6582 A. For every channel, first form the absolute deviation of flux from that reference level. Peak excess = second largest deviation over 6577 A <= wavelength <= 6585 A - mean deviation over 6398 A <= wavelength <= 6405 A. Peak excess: -0.20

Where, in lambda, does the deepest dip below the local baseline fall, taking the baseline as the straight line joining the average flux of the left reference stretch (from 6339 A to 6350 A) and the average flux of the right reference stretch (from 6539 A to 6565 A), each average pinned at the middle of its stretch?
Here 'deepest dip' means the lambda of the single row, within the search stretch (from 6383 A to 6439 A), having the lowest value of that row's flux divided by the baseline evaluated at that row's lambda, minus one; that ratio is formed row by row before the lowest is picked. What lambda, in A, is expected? 6438.59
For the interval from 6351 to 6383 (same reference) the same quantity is 6373.68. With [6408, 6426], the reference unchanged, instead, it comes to 6420.82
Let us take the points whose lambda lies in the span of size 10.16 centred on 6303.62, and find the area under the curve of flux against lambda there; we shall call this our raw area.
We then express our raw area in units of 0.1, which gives 716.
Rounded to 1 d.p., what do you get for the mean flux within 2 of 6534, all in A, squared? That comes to 48.0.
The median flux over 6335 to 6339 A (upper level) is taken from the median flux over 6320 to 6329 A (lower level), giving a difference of -0.2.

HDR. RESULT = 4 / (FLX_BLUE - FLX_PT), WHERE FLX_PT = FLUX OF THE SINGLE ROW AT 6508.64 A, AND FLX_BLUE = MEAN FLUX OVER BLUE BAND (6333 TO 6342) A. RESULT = 4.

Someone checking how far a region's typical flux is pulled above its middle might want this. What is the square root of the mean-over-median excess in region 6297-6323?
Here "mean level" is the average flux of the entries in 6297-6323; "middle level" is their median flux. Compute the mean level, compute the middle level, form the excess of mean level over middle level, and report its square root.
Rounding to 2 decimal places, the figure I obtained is 0.21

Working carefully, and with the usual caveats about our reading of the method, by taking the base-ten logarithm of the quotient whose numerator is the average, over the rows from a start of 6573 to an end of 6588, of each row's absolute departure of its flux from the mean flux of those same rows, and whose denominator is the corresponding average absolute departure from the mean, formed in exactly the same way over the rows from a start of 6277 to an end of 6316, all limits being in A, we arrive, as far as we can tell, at 0.24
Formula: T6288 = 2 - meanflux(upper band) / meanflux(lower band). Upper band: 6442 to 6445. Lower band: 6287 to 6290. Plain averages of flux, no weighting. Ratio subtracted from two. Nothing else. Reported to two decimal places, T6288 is 0.99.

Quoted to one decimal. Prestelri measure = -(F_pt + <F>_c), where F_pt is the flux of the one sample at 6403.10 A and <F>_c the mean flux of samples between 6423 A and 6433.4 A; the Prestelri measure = -15.1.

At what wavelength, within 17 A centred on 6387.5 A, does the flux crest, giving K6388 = 6389.85 A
